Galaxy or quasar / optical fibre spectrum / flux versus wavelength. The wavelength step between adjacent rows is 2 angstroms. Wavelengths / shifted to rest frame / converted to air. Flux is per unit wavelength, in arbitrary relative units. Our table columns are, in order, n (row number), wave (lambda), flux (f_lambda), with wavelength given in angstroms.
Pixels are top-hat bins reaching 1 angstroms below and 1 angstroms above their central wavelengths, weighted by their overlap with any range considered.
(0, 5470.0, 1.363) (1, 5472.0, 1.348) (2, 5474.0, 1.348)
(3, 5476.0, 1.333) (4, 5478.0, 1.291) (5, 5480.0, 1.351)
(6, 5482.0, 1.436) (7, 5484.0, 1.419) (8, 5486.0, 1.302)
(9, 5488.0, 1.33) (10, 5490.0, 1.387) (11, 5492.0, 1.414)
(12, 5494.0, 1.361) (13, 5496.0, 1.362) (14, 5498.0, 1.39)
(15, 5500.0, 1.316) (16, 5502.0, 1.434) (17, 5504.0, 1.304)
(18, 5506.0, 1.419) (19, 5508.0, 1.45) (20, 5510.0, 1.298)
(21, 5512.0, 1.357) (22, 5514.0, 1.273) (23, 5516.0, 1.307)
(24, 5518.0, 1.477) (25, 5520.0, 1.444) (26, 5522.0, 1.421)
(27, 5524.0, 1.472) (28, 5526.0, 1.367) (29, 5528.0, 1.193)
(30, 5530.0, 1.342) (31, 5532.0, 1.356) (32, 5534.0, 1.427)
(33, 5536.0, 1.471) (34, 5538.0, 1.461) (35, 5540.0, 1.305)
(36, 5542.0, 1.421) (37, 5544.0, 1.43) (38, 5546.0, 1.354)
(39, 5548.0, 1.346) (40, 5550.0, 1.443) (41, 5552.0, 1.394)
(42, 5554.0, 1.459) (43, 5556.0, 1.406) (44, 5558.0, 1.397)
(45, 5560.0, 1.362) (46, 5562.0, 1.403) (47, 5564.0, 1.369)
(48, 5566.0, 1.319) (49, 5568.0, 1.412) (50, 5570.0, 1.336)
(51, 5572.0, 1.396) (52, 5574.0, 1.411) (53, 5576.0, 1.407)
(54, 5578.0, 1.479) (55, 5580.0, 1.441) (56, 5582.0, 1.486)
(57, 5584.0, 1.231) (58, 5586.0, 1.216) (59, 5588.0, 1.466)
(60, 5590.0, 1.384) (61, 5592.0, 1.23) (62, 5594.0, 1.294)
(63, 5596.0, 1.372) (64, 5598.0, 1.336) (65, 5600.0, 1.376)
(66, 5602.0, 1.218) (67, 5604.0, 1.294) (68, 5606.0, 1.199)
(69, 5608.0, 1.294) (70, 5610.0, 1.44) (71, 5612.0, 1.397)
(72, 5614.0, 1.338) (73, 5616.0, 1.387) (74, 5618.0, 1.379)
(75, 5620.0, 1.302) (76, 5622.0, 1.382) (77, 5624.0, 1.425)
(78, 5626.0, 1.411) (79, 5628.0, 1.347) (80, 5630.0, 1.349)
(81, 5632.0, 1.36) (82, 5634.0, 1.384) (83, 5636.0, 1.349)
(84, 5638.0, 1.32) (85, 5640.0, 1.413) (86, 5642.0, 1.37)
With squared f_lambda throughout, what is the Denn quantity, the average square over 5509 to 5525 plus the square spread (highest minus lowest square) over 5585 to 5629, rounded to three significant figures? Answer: 2.63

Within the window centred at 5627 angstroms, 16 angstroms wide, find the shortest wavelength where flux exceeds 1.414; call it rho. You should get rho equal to 5624.0 angstroms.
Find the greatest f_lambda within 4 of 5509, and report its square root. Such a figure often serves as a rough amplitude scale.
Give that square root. 1.20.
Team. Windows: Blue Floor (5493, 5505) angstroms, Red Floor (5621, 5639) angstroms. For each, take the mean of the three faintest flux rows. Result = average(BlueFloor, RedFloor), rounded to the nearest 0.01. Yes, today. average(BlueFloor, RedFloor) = 1.33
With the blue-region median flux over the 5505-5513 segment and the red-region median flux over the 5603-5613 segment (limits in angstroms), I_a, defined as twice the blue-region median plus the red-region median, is 4.07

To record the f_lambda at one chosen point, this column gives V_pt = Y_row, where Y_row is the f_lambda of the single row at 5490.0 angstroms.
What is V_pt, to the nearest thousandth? 1.387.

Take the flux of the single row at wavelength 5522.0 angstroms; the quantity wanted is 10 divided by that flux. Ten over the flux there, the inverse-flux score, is 7.0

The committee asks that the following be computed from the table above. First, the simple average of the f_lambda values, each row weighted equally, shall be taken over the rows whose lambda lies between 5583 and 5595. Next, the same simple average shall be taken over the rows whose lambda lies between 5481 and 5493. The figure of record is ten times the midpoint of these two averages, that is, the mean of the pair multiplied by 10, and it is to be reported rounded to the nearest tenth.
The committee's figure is 13.4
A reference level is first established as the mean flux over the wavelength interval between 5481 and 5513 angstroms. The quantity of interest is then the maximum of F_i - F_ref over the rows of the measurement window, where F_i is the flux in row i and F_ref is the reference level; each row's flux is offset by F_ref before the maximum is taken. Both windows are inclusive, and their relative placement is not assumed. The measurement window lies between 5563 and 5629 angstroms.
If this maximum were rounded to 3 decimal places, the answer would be 0.112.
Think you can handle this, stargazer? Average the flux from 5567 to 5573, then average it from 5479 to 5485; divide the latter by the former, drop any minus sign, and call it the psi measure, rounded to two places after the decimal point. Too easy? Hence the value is 1.01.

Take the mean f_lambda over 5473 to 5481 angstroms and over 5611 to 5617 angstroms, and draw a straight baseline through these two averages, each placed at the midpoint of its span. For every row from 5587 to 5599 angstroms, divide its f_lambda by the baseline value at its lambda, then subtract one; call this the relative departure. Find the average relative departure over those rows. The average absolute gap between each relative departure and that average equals 0.045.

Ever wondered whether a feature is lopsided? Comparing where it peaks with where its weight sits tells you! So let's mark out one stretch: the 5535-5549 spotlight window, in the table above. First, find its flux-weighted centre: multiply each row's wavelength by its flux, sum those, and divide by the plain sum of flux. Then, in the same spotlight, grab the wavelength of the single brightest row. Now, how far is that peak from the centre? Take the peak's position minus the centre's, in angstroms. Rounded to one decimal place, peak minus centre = -5.9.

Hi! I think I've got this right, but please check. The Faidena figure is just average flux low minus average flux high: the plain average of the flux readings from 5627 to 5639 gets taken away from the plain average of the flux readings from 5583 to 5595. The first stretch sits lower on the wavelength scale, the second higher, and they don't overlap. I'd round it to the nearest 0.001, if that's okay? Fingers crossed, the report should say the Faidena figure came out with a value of -0.048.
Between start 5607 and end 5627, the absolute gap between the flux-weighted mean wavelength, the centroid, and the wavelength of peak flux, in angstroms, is 7.1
